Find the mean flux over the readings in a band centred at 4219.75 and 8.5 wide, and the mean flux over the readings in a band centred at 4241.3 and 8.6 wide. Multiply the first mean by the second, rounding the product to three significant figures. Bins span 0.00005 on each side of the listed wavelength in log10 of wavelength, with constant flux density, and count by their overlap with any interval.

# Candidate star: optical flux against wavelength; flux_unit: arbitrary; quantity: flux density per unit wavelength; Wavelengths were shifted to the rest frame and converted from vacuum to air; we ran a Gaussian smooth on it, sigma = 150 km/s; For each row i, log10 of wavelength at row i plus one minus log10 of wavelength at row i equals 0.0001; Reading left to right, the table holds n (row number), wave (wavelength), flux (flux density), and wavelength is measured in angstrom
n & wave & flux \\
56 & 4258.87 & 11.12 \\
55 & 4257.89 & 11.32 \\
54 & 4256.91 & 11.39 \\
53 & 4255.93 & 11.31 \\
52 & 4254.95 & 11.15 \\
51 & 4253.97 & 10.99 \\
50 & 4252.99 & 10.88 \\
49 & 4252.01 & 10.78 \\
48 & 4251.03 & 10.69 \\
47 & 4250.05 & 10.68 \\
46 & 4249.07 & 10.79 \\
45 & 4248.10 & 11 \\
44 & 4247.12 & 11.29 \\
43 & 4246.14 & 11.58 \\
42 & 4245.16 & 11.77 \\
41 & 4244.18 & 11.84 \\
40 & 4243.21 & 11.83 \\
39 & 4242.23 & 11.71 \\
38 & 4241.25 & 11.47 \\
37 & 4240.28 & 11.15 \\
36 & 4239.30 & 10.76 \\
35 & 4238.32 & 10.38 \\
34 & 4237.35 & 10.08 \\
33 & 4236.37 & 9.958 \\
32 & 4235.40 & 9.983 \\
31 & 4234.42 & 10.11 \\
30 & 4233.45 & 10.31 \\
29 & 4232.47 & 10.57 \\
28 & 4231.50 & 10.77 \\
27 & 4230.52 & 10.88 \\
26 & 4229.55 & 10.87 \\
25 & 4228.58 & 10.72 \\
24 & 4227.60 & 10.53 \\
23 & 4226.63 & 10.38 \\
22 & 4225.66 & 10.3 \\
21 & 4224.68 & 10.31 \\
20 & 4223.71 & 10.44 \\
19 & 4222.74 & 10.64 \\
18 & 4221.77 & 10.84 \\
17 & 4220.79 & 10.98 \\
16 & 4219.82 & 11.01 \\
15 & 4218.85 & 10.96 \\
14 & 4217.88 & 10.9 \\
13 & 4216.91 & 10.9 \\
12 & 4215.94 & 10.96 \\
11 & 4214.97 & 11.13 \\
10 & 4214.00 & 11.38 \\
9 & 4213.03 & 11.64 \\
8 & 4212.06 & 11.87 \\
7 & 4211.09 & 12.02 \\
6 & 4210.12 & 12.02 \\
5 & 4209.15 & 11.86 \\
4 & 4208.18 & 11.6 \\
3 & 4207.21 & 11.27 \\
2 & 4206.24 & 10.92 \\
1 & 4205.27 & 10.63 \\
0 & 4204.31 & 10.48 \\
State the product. 122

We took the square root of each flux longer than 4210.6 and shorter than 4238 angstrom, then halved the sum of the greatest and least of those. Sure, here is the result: 3.31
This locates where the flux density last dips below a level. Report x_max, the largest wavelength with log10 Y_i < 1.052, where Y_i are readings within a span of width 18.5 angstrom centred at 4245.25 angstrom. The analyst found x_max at 4253.97 angstrom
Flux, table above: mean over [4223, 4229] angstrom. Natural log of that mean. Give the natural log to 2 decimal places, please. 2.35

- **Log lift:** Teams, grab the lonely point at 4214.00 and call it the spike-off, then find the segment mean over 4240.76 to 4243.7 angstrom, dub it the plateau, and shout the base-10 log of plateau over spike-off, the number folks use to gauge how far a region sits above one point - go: 0.01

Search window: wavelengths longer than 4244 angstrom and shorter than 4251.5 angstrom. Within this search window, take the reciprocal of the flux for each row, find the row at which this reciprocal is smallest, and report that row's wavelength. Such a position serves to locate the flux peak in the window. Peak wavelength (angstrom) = 4244.18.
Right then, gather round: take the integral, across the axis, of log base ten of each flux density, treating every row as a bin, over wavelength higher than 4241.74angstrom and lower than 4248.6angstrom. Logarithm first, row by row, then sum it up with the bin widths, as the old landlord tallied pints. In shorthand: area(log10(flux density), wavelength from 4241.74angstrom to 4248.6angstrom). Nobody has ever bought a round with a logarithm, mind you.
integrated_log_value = 7.3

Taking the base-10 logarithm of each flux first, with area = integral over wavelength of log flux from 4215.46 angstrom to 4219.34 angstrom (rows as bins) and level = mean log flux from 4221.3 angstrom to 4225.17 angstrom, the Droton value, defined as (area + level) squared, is 25.6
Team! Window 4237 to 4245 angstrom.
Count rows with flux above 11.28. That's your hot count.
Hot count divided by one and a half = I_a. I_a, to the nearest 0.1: 2.7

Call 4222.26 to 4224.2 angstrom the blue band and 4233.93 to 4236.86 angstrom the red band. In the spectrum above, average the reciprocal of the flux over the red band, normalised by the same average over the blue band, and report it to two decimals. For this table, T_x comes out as 1.05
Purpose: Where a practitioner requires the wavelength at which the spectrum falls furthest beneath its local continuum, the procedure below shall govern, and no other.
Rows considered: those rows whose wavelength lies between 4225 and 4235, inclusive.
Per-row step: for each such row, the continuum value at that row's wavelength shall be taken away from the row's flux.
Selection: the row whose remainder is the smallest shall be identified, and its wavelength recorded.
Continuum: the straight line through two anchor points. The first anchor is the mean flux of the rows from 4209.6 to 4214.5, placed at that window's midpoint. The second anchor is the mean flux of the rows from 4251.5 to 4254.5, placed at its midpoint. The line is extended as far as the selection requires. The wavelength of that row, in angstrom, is 4225.66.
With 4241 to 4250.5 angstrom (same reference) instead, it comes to 4250.05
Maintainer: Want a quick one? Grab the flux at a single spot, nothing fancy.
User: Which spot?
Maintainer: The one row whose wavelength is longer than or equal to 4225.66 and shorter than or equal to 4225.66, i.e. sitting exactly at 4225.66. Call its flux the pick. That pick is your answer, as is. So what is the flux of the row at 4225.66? 10.3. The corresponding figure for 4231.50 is 10.77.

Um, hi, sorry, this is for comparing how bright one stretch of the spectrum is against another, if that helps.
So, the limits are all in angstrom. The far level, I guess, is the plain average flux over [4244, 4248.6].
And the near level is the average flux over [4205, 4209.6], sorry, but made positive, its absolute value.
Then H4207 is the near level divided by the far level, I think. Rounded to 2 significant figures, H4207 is 0.98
